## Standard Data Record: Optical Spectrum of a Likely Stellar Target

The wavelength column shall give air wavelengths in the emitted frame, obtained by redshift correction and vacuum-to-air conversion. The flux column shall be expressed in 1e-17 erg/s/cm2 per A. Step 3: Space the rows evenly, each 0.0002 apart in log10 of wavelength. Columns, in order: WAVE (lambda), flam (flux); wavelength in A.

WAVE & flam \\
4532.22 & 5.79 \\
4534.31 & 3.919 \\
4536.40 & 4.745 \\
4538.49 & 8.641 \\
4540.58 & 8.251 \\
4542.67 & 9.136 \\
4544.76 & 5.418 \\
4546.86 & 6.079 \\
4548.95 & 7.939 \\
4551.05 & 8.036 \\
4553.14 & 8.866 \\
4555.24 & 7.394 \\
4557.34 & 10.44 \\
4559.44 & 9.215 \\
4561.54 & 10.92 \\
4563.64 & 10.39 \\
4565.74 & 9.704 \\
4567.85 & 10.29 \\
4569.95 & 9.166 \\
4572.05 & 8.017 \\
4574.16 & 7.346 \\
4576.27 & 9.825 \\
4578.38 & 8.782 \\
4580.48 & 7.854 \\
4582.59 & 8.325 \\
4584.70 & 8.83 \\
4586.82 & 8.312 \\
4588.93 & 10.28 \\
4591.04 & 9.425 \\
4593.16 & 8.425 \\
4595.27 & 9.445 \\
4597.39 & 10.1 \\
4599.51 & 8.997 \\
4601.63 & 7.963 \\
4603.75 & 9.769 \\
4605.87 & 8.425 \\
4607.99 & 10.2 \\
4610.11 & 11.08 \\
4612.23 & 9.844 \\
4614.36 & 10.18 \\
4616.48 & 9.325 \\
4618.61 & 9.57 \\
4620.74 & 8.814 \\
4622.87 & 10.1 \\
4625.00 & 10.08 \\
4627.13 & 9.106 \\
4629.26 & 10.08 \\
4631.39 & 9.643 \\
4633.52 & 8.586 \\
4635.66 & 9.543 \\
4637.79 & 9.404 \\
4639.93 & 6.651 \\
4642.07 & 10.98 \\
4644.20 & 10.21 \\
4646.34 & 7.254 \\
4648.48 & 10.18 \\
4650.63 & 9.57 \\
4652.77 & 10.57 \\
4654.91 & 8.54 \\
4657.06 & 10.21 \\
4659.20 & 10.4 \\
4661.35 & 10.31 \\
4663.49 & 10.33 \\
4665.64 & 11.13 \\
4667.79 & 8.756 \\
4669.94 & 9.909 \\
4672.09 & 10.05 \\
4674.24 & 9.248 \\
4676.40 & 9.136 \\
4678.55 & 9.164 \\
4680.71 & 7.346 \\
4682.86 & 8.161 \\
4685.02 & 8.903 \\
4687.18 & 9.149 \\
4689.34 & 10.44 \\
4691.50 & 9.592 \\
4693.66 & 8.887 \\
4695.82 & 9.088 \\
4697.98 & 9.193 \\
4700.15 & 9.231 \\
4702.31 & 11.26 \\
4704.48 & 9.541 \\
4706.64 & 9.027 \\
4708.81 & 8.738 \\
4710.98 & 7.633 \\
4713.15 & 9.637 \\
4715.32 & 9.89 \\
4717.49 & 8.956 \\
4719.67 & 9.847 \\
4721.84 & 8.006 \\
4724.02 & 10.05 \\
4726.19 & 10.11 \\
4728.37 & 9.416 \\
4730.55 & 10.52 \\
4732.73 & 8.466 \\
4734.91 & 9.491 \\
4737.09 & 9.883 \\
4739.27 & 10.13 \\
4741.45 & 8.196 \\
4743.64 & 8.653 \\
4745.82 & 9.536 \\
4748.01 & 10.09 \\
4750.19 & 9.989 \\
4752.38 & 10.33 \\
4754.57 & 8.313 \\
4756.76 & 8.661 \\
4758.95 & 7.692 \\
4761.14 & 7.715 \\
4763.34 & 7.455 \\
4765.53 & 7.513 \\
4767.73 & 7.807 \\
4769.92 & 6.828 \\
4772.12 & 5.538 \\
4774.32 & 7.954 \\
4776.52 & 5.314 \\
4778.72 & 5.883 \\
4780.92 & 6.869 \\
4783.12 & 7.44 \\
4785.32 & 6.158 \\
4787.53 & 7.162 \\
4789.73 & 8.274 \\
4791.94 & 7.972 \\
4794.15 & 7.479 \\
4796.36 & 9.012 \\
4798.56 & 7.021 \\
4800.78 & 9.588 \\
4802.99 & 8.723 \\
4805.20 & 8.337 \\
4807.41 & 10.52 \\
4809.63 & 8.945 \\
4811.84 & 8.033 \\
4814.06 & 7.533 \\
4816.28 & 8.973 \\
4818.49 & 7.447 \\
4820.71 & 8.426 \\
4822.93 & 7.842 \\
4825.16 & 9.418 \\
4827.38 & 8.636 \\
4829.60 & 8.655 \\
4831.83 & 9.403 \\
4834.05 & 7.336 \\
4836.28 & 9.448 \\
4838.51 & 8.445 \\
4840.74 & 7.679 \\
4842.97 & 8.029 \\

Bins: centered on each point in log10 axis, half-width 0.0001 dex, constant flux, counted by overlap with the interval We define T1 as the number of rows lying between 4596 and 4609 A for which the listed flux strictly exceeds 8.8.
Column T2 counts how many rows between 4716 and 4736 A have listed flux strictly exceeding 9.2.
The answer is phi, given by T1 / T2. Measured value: 1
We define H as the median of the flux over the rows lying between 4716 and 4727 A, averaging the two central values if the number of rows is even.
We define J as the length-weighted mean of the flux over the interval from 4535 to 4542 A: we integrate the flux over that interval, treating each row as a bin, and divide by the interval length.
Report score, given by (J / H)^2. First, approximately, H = 9.8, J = 7.15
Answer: 0.53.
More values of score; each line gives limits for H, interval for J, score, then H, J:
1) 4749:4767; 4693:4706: 1.42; 8.0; 9.54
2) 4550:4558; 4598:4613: 1.26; 8.5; 9.48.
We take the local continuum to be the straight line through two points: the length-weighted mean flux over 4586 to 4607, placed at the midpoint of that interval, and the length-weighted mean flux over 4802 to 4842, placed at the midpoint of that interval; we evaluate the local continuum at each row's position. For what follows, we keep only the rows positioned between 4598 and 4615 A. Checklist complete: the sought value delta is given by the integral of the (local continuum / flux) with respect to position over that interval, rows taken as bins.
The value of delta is 16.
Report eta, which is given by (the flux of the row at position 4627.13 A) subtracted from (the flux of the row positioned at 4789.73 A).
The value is -0.83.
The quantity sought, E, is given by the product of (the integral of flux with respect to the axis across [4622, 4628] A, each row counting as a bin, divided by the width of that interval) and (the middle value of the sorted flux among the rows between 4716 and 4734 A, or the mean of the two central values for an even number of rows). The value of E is 94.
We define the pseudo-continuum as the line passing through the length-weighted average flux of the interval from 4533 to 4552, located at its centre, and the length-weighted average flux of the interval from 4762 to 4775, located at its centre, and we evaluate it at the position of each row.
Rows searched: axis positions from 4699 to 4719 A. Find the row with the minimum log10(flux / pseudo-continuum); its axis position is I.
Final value 4710.98 A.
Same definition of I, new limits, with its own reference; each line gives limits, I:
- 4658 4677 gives 4667.79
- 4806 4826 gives 4818.49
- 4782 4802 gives 4785.32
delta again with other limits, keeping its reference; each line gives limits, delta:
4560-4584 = 24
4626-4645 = 19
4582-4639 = 55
